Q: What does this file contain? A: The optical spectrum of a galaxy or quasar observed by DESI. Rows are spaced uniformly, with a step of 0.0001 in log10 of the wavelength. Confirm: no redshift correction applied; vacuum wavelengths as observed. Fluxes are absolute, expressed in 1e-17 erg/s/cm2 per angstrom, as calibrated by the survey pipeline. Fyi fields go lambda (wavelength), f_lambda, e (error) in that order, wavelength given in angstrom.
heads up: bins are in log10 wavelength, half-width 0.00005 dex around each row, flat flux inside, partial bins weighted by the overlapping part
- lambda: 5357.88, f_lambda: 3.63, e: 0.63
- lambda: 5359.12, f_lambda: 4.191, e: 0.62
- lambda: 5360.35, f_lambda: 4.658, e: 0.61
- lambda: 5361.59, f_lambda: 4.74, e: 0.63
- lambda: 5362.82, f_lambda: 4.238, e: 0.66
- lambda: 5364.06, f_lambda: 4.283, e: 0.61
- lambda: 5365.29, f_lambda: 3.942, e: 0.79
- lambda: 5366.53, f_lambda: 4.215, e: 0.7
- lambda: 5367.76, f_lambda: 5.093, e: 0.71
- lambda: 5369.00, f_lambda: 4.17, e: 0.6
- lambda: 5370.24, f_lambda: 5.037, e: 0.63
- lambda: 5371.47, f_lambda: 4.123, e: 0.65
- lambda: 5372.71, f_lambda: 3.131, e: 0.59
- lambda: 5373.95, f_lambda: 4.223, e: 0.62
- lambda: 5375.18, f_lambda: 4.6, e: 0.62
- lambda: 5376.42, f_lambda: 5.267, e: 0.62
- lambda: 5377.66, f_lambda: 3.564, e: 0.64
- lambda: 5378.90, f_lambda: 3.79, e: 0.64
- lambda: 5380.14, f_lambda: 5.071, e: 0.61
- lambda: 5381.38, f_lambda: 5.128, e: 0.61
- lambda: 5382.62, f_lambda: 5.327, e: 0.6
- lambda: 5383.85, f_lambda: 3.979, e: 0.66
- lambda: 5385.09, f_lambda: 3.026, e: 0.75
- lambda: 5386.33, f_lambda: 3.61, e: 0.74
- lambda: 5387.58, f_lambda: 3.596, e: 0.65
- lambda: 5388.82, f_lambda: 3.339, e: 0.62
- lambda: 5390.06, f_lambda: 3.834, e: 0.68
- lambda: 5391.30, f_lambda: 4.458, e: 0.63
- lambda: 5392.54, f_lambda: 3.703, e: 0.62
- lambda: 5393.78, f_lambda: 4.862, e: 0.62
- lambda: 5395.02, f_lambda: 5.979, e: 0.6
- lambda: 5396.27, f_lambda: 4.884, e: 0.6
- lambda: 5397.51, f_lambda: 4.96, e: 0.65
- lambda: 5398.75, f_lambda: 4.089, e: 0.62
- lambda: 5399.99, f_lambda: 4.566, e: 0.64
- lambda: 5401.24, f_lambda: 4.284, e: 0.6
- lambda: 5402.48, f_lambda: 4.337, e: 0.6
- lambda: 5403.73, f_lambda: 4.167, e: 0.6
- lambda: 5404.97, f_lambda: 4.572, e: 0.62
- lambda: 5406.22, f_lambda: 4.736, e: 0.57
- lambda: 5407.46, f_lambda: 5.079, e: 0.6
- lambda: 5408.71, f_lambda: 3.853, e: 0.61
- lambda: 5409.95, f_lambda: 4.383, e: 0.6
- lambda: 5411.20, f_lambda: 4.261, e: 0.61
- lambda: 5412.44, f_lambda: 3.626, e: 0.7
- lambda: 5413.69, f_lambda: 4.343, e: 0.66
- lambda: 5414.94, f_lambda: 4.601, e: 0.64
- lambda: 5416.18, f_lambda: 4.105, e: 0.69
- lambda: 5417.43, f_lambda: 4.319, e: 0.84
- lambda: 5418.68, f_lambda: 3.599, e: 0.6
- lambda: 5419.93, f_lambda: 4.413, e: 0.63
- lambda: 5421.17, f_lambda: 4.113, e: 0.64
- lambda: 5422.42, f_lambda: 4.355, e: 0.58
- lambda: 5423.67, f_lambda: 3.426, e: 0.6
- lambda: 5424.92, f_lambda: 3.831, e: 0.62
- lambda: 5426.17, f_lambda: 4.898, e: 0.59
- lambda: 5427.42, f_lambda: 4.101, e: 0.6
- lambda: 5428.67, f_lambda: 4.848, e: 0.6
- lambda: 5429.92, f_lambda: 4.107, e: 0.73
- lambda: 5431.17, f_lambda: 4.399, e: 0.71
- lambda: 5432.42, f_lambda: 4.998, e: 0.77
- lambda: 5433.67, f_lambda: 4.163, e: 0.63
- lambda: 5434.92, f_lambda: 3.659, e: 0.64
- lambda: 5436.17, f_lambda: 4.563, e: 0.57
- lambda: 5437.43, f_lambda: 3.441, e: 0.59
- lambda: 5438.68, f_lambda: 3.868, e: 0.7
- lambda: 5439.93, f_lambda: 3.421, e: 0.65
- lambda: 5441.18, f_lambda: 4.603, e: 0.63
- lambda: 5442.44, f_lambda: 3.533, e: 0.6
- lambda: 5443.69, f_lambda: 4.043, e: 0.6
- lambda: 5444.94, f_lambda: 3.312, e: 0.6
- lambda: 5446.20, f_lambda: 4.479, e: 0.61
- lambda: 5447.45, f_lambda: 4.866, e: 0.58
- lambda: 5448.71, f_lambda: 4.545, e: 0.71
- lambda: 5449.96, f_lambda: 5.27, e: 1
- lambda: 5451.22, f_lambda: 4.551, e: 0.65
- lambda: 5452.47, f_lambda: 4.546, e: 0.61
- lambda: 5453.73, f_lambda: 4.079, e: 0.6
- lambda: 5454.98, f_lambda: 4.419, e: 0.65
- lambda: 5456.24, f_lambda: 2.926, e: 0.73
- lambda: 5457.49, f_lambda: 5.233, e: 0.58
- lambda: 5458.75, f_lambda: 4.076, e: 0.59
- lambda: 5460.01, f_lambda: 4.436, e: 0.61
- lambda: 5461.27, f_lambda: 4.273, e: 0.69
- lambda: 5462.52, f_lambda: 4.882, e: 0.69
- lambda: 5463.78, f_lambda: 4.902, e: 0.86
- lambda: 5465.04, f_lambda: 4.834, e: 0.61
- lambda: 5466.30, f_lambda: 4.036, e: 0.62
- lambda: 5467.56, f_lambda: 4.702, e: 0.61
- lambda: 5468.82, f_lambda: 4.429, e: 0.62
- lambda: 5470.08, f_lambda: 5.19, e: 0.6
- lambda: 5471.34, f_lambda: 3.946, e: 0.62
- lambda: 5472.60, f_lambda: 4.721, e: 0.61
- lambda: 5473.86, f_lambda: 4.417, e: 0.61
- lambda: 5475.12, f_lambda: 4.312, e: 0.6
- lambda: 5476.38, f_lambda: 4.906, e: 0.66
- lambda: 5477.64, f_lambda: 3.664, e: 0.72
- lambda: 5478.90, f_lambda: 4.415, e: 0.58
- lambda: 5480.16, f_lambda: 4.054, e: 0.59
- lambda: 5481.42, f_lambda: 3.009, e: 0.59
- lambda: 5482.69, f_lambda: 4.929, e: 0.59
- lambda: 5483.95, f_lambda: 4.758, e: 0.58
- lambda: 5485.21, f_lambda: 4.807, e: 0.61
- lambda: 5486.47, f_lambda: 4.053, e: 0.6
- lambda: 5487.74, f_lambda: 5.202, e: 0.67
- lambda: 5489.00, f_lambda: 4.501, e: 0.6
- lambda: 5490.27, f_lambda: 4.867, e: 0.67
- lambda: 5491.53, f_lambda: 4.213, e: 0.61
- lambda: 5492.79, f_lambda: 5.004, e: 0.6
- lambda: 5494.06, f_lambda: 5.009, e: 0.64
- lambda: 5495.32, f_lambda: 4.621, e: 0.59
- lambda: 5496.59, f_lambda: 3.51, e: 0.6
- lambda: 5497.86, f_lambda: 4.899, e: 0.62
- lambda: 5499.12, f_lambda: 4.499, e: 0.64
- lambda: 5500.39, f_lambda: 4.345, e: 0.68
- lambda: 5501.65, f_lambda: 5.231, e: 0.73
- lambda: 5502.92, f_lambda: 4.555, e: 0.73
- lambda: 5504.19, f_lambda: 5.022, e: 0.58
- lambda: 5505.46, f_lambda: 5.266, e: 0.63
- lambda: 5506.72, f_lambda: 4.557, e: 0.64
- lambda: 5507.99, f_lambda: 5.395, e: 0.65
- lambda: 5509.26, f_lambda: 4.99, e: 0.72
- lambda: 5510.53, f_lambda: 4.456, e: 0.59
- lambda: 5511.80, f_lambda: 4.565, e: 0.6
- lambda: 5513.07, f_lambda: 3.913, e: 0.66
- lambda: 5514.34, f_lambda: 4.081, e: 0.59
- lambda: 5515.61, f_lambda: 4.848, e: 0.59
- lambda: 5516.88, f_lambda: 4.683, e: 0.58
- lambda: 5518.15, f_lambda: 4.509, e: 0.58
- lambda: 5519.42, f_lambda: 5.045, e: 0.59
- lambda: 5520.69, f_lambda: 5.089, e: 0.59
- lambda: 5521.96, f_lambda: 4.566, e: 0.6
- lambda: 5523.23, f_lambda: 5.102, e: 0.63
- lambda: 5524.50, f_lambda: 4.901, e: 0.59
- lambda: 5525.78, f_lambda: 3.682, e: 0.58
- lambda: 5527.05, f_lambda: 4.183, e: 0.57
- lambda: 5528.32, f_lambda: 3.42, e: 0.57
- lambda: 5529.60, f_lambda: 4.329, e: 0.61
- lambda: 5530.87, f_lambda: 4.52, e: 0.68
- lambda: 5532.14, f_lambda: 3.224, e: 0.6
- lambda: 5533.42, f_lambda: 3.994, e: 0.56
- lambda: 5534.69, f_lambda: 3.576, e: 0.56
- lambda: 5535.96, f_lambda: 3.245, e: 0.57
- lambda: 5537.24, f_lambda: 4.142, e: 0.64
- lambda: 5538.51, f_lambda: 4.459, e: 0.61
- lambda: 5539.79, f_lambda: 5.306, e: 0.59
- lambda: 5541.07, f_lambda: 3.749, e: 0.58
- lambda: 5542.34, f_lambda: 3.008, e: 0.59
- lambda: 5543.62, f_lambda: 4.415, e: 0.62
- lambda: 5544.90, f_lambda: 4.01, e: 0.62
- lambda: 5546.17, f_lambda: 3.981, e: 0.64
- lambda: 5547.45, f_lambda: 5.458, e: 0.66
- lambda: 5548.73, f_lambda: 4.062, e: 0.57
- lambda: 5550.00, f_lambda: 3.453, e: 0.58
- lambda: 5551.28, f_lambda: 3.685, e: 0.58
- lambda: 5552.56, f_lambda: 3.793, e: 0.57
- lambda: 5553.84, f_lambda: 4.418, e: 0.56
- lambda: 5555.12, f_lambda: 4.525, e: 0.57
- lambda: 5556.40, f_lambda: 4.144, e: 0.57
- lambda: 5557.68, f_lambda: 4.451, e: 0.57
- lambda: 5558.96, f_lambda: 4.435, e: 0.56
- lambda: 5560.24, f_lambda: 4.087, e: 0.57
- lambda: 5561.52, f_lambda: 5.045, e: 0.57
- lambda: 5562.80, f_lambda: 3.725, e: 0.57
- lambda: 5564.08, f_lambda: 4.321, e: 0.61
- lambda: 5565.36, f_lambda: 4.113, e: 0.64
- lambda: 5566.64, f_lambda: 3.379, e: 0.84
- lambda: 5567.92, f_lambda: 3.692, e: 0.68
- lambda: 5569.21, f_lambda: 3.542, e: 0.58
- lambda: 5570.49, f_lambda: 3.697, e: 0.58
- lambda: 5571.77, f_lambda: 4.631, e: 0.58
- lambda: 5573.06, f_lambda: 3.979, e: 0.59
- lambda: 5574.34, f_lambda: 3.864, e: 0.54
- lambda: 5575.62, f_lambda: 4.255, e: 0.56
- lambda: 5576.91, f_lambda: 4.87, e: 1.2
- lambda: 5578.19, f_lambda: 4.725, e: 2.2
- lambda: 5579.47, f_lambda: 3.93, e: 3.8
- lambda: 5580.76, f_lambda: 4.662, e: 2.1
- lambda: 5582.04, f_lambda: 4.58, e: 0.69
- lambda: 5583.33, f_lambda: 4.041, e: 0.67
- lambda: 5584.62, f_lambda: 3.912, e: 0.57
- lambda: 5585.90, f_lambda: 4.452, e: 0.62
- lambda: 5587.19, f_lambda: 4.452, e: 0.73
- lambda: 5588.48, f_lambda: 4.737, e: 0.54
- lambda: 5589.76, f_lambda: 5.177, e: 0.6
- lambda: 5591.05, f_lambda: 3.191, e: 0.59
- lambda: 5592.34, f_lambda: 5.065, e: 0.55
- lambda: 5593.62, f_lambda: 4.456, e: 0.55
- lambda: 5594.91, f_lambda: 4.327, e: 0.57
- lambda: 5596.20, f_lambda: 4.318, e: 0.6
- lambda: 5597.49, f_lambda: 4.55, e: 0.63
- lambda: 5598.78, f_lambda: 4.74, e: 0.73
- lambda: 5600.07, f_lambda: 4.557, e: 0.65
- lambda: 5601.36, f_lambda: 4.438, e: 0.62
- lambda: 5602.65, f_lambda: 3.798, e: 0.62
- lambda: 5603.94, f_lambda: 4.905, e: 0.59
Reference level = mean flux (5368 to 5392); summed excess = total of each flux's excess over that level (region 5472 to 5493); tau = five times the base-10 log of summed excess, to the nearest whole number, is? 3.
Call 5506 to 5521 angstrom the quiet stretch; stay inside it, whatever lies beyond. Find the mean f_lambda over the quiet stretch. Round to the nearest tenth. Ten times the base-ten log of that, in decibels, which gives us 6.7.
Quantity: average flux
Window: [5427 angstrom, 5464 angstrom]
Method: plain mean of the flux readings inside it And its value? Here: 4.28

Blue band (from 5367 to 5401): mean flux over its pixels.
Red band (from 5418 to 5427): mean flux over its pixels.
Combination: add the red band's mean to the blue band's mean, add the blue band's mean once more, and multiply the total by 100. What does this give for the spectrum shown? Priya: 1279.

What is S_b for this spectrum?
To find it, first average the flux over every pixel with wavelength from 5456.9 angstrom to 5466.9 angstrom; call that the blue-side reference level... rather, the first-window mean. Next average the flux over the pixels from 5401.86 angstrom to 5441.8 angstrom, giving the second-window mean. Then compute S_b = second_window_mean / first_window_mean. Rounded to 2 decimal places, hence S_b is 0.92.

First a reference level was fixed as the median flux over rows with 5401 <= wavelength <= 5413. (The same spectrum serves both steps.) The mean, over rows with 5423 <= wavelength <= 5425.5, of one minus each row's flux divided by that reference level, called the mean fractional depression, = 0.16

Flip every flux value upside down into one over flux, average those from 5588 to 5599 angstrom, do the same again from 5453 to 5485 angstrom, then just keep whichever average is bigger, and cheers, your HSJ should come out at 0.233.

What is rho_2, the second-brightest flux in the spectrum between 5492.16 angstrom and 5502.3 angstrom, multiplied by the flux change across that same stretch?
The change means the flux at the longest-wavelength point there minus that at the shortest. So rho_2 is 1.1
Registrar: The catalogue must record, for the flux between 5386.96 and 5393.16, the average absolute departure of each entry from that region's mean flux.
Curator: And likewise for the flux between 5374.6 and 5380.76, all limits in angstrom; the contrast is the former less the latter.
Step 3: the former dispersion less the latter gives -0.34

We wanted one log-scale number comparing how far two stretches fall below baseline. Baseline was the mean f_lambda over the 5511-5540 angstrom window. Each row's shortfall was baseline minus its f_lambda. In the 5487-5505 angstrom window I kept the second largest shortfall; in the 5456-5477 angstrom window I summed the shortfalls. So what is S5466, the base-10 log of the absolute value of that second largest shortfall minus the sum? 0.5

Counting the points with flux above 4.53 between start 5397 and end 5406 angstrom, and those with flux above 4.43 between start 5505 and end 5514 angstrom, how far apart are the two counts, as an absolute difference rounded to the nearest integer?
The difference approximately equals 3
